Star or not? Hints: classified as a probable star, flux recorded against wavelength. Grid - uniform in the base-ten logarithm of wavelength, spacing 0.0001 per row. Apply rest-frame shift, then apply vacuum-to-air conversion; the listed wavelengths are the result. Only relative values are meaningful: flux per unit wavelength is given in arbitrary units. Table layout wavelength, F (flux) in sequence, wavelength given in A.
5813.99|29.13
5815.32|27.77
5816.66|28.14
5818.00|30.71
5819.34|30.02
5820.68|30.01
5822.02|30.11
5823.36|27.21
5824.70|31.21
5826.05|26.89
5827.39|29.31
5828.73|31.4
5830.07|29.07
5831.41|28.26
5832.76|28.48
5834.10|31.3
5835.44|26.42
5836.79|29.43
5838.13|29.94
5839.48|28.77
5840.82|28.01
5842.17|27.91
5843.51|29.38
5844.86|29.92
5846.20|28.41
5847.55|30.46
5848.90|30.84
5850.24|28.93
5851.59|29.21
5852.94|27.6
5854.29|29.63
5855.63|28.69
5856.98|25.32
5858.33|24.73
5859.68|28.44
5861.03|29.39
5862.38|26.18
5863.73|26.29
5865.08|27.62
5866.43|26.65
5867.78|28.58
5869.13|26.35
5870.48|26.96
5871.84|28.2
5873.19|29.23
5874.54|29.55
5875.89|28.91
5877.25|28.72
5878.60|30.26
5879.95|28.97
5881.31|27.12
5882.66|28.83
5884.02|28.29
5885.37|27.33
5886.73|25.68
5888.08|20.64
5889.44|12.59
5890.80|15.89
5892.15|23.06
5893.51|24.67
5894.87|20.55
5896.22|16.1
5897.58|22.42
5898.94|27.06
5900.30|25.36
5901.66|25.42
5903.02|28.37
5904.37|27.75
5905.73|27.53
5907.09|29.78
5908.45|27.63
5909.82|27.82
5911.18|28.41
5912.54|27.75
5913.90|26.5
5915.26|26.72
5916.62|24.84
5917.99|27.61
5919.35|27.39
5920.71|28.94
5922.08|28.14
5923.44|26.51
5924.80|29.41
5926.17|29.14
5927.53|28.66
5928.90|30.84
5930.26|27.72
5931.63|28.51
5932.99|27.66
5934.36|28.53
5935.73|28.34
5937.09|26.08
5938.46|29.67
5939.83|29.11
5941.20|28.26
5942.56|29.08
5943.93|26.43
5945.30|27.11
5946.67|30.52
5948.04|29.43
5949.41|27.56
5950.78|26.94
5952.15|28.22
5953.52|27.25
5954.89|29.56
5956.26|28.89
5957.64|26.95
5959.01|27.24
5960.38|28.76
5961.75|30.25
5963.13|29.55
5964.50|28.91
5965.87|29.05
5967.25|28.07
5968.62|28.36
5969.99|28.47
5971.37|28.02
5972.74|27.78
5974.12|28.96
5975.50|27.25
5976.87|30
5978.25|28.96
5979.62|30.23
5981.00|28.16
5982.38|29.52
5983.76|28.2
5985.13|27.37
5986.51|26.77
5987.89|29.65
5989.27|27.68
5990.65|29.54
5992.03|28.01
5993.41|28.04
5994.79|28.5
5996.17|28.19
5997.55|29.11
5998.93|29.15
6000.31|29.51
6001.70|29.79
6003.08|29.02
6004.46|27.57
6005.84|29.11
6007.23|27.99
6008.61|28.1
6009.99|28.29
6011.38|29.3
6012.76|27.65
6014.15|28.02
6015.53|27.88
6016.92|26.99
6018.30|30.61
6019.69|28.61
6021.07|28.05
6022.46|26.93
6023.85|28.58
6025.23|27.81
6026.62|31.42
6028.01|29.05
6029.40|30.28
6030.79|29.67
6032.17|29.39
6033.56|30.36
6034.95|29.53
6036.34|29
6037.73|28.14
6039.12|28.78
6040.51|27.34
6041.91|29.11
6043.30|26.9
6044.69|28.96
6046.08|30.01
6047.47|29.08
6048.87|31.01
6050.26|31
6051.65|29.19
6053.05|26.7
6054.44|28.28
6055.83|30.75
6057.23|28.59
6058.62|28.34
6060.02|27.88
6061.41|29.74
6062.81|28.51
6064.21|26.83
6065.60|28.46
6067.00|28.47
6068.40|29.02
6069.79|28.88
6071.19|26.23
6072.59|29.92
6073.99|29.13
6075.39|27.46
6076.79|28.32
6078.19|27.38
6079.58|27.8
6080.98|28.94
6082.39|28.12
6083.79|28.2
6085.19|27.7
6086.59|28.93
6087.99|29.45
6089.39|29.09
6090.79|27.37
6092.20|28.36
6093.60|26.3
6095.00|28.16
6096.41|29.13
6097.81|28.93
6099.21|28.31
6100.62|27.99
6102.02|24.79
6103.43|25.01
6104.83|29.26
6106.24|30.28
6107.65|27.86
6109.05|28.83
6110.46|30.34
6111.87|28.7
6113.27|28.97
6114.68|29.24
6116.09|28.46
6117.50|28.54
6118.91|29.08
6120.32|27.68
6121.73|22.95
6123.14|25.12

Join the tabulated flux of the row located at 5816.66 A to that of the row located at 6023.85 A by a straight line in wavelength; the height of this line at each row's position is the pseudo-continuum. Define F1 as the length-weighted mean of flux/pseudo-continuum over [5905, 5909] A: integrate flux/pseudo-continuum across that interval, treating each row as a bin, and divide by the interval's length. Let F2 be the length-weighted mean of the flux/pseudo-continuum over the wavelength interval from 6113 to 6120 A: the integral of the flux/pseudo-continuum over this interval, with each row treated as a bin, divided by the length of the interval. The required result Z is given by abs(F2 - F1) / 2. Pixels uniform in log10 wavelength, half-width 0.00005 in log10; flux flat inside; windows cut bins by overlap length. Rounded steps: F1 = 1.00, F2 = 0.999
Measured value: 0.000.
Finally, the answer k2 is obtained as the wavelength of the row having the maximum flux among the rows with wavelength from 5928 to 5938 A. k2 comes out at 5928.90 A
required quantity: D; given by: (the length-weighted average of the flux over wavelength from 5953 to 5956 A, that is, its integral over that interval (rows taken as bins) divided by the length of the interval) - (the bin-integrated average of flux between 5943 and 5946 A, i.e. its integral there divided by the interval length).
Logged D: 1.6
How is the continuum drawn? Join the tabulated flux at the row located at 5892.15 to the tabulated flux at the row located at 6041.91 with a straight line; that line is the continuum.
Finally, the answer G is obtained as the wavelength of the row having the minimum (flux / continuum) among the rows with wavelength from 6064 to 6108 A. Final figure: 6102.02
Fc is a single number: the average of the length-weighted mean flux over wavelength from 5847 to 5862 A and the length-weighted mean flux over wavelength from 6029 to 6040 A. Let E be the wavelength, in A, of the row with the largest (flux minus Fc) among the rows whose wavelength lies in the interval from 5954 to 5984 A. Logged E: 5961.75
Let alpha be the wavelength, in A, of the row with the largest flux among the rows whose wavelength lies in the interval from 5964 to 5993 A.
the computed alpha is 5979.62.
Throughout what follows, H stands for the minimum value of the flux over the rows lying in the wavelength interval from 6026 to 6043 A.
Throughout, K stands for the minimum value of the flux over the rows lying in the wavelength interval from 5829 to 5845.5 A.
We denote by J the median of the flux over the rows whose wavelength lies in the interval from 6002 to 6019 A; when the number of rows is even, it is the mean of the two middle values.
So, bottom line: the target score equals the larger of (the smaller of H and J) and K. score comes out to 27.3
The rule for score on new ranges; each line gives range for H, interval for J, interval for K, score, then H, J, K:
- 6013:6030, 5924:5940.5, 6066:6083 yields 26.9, 26.93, 28.6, 26.23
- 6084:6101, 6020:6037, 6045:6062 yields 26.7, 26.3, 29.2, 26.7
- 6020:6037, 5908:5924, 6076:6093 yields 27.4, 26.93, 27.6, 27.37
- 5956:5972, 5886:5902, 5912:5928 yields 24.8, 26.95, 22.7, 24.84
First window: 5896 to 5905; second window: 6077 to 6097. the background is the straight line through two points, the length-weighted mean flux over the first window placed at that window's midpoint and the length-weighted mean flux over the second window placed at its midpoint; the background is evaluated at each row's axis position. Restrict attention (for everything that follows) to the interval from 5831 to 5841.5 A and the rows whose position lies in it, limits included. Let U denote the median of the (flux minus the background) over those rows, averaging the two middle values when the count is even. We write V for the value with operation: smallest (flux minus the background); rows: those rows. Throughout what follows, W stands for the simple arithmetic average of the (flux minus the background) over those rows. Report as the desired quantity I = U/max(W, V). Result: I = 0.96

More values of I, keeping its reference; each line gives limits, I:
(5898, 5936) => 1.04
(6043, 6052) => 0.83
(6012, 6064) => 0.98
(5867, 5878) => 1.09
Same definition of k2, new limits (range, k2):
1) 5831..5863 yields 5834.10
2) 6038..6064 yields 6048.87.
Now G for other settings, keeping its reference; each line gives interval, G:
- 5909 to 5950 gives 5916.62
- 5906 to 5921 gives 5916.62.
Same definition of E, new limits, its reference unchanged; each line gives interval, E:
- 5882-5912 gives 5907.09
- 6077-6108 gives 6106.24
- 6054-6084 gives 6055.83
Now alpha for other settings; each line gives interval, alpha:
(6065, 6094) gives 6072.59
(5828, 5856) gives 5828.73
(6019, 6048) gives 6026.62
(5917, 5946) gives 5928.90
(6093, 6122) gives 6110.46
